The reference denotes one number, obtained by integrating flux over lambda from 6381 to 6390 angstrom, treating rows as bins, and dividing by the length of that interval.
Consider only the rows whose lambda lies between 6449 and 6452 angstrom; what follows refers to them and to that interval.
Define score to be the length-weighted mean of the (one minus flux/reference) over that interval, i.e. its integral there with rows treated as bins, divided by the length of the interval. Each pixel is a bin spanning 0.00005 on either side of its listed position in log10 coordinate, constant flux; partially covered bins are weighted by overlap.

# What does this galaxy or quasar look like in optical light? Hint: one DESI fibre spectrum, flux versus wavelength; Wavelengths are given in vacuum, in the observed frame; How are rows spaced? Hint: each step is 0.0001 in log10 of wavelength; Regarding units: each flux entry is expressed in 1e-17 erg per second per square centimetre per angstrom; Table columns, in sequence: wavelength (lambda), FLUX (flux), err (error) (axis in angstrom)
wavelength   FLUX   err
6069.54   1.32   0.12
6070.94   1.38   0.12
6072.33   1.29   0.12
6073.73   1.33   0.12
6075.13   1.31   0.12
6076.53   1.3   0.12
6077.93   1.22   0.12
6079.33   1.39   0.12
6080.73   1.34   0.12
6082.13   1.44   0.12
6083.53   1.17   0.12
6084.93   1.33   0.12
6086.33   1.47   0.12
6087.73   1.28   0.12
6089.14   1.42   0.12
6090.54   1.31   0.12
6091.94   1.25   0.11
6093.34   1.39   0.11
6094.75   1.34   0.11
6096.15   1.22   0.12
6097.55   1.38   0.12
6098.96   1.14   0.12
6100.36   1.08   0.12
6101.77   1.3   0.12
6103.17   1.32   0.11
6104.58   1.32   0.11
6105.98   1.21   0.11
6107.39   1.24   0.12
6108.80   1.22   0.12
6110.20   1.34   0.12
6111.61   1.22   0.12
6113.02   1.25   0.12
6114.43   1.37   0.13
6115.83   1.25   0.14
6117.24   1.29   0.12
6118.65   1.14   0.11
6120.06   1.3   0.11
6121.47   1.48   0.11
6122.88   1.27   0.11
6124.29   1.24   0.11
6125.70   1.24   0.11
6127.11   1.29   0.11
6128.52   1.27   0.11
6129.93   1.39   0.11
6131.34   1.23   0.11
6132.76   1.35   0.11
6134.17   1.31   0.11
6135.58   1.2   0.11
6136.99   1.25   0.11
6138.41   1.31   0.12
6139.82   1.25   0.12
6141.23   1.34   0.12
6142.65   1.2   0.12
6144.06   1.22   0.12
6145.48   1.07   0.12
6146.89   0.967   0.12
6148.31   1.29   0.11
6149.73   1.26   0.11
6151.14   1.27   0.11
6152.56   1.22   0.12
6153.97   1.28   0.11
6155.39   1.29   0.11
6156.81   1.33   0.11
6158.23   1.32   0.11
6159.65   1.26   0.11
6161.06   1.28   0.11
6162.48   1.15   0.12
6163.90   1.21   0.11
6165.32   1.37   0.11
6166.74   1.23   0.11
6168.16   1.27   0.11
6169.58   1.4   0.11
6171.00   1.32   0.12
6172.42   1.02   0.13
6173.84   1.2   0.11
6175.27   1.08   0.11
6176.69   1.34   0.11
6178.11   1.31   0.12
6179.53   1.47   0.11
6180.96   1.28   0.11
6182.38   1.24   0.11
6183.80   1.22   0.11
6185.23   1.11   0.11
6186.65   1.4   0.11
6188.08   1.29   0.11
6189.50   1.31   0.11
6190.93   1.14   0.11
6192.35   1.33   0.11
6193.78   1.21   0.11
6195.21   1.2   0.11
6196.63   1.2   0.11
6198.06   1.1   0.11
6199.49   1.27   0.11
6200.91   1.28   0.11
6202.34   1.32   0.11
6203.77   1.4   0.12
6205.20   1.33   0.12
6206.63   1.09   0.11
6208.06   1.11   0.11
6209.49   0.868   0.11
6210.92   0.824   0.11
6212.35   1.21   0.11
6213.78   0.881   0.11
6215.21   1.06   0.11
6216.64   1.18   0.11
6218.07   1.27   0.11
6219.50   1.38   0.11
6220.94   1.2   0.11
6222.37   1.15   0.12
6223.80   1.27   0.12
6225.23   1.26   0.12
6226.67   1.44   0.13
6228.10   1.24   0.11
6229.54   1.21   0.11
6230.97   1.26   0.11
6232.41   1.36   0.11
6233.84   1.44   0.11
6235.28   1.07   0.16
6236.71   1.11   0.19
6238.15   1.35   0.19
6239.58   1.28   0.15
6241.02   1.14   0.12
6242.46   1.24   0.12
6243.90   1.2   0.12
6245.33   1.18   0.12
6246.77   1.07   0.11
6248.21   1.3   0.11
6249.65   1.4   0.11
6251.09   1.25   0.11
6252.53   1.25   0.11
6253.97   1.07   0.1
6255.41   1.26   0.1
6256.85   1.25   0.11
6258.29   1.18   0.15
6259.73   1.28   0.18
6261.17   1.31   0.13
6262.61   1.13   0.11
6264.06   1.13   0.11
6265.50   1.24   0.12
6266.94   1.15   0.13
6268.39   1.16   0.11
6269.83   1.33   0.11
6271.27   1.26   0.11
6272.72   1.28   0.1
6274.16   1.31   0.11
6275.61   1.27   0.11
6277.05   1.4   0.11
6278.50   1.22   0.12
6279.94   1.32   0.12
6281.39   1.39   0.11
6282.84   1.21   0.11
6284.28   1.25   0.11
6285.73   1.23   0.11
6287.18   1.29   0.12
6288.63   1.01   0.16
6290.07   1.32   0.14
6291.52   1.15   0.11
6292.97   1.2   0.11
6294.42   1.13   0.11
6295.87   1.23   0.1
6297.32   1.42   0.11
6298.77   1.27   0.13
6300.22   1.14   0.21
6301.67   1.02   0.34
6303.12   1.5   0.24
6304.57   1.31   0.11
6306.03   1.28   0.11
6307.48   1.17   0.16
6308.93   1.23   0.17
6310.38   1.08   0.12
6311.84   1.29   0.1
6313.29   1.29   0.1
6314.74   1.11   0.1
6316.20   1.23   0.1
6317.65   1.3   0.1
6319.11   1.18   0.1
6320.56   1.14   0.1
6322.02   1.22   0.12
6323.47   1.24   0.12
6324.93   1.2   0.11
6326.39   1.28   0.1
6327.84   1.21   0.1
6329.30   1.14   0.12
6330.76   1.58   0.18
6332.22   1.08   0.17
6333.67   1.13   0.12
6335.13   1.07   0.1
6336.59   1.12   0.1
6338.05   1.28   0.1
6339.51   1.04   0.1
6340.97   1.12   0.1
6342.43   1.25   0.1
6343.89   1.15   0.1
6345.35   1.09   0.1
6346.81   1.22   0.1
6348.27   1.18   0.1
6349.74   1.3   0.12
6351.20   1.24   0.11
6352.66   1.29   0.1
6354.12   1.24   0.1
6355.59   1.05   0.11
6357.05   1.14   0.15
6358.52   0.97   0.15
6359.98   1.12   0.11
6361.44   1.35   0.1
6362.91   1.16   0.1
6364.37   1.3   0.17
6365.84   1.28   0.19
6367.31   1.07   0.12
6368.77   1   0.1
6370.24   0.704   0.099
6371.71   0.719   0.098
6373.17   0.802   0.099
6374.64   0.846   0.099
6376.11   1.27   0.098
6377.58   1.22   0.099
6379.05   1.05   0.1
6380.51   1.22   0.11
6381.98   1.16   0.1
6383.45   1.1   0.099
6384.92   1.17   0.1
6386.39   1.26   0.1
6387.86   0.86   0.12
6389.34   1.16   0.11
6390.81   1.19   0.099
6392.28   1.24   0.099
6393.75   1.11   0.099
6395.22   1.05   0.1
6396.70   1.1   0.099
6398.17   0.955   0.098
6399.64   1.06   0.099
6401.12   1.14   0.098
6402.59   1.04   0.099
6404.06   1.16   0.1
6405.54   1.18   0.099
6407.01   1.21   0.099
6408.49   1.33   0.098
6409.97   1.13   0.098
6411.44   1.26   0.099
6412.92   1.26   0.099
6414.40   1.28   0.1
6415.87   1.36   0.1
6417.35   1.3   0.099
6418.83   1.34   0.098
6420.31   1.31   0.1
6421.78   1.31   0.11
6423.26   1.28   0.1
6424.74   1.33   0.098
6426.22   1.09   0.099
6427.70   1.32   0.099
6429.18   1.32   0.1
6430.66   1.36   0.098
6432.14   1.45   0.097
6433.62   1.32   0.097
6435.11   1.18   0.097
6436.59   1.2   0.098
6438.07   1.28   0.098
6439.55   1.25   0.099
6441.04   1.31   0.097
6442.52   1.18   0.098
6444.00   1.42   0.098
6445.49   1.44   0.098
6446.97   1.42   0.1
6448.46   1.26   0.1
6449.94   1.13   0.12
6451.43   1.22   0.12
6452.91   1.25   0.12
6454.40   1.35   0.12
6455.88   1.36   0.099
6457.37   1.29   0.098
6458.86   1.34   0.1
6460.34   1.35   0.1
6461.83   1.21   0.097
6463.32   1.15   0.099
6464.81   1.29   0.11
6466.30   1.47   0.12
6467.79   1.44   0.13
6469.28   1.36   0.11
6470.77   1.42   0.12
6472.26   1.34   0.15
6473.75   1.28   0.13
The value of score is -0.05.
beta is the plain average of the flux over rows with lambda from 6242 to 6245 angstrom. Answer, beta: 1.22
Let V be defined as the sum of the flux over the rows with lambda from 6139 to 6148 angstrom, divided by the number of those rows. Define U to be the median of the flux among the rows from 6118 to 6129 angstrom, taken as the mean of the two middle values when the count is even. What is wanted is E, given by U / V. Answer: 1.08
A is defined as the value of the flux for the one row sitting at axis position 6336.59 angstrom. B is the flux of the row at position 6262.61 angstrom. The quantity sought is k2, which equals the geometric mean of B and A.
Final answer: 1.12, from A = 1.12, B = 1.13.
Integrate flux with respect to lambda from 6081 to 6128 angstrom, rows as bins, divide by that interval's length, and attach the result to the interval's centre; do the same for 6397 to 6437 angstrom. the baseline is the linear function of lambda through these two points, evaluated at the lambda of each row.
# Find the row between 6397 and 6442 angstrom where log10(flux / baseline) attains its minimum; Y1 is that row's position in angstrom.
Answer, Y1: 6398.17 angstrom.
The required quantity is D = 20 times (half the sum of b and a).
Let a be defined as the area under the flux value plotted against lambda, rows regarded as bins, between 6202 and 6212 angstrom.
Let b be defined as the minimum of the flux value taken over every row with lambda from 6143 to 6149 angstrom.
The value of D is 123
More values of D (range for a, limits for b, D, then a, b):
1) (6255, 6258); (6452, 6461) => 50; 4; 1.25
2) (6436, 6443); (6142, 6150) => 97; 9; 0.967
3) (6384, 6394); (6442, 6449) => 126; 11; 1.18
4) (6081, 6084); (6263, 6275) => 51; 4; 1.13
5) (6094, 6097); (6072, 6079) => 51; 4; 1.22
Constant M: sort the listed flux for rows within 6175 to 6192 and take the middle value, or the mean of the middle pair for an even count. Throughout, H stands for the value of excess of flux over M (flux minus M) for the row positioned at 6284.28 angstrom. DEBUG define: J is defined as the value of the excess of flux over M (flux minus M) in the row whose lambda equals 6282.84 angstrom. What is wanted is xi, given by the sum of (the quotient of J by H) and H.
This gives 2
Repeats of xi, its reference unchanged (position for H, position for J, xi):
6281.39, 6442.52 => -1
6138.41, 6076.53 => 1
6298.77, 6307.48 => 8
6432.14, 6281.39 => 1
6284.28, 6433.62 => -1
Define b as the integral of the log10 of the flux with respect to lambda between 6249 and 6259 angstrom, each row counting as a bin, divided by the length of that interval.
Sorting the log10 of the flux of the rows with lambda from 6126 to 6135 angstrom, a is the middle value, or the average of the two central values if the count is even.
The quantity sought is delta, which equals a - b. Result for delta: 0.02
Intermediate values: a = 0.11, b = 0.091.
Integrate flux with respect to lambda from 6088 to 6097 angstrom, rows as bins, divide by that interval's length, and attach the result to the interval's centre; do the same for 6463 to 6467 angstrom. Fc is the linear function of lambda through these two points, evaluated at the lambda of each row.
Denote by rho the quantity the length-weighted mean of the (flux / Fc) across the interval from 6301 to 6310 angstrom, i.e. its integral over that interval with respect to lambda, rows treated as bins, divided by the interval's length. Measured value 0.946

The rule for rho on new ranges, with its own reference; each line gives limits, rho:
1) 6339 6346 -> 0.860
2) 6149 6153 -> 0.948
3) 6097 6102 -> 0.917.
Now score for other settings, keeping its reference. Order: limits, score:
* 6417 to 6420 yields -0.18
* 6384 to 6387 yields -0.08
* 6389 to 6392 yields -0.06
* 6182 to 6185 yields -0.08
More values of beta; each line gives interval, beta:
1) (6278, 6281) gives 1.27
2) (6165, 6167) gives 1.30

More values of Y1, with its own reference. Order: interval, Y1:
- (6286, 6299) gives 6288.63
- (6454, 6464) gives 6463.32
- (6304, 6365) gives 6358.52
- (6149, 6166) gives 6162.48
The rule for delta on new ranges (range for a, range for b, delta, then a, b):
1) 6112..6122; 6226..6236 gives 0.00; 0.11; 0.108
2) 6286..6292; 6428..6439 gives -0.03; 0.09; 0.113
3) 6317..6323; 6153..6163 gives -0.03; 0.08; 0.105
